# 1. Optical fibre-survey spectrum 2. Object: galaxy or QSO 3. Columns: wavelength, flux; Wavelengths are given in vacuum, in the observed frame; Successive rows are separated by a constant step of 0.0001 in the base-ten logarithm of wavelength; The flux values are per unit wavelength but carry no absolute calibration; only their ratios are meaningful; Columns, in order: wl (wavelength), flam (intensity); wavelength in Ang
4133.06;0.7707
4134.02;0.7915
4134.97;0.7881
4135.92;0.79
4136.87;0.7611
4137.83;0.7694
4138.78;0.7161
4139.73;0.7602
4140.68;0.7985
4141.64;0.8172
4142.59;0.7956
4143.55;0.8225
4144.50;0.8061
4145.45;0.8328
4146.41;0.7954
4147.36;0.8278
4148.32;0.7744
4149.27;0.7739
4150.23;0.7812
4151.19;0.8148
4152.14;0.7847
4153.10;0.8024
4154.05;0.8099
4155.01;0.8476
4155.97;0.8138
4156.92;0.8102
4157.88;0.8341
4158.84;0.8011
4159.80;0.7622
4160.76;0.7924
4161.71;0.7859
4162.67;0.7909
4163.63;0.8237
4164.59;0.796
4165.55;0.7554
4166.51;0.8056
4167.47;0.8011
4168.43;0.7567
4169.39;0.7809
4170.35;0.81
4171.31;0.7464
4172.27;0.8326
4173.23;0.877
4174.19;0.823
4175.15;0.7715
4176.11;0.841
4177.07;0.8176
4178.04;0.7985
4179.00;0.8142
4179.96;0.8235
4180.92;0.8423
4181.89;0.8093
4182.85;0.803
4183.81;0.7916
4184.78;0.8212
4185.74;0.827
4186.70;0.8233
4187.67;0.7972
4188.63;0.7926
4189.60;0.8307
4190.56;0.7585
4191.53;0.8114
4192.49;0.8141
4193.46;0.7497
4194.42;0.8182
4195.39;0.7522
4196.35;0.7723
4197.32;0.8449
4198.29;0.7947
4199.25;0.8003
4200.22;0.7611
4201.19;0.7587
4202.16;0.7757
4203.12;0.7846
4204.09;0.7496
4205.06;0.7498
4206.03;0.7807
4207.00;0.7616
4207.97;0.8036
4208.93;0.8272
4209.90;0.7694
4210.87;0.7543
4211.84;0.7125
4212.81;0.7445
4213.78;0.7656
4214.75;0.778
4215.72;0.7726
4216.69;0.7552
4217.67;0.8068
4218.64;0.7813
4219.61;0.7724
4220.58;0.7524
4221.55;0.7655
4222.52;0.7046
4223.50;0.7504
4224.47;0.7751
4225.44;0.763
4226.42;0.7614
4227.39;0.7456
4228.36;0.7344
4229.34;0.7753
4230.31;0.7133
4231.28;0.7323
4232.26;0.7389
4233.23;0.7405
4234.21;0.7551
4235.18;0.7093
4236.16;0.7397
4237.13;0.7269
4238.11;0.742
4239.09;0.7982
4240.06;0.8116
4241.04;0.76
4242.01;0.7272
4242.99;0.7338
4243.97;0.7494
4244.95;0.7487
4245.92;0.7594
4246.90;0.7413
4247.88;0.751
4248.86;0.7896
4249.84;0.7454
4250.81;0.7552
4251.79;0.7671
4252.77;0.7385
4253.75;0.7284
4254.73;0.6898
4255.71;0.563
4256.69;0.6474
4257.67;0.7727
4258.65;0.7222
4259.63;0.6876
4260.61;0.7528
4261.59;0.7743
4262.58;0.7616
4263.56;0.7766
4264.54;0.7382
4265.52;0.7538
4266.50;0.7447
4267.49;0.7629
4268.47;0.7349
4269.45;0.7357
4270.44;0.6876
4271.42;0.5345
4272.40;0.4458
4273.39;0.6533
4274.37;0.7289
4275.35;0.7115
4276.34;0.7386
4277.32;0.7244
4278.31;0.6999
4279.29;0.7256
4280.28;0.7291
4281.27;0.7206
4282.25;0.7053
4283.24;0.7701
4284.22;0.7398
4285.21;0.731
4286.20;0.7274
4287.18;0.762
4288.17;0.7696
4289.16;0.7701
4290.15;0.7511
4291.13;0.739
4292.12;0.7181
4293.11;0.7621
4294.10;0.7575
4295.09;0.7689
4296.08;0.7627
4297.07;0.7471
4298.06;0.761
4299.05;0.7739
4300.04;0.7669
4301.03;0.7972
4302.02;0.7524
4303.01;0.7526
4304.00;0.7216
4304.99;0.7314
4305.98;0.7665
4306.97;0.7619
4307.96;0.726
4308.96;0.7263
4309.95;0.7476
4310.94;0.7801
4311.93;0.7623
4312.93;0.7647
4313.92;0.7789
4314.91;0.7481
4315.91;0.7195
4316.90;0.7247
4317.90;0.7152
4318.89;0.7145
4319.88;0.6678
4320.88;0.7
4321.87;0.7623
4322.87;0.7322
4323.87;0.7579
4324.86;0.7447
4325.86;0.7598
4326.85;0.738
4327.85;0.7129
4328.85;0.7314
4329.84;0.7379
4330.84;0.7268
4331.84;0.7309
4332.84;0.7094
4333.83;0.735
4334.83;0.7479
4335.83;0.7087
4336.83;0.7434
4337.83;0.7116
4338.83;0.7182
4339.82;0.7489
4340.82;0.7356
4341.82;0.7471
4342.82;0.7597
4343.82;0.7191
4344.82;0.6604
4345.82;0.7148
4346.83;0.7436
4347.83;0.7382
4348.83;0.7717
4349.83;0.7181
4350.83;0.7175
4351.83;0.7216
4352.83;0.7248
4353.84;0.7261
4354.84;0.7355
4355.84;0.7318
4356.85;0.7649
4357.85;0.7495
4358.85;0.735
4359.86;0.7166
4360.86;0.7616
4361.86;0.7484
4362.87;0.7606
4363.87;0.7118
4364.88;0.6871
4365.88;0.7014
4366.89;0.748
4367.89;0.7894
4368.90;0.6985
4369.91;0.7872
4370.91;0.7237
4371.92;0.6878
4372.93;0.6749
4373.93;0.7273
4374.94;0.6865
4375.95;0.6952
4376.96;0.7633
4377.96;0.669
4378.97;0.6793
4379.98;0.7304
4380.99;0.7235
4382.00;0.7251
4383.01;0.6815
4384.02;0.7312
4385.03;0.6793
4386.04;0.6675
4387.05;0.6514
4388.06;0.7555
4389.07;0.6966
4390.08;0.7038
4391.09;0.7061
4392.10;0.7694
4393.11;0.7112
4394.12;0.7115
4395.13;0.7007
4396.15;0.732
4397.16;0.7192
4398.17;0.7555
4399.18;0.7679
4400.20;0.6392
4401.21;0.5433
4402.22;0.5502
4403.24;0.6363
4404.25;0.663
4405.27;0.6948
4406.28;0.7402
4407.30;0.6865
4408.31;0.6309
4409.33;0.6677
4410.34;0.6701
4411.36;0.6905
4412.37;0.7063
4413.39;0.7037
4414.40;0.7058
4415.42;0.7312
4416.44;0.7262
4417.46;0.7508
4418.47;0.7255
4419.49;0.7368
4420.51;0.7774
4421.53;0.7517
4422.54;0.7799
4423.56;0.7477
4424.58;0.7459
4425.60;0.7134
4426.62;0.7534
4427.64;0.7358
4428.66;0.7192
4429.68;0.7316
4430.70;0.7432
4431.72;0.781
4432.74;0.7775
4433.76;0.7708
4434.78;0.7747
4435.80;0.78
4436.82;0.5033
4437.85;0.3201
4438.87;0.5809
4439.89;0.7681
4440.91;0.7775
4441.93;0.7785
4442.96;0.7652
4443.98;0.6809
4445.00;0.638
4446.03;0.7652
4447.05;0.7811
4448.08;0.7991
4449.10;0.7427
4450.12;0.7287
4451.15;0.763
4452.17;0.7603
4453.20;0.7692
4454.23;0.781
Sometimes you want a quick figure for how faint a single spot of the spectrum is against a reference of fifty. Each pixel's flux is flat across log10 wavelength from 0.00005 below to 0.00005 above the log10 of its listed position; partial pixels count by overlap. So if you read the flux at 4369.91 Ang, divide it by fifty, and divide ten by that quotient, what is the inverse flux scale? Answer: 635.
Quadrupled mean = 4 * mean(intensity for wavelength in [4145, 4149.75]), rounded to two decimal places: 3.20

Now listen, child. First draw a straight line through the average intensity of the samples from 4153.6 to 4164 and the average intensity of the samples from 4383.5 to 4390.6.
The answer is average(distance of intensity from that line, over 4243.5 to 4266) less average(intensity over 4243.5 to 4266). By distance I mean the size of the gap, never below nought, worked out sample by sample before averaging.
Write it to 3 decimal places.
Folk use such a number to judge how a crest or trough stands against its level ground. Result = -0.703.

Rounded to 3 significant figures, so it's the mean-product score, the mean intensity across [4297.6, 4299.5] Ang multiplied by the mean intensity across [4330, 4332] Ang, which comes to 0.559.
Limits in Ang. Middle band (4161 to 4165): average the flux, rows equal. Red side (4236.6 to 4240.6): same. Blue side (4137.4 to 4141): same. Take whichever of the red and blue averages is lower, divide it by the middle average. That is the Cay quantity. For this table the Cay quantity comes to 0.95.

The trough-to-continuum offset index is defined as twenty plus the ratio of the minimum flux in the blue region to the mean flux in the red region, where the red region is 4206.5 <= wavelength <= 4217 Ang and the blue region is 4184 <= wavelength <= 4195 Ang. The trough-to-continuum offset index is 21.0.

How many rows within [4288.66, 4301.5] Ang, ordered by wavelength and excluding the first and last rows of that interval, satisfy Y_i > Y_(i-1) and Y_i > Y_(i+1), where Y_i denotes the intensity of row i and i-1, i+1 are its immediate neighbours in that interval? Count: 3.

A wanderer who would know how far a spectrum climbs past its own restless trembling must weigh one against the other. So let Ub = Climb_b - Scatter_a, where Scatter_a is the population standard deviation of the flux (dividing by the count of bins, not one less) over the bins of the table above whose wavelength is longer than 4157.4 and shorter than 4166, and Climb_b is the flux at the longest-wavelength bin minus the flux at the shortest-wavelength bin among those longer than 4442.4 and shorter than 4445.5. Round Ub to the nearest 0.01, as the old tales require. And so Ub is -0.15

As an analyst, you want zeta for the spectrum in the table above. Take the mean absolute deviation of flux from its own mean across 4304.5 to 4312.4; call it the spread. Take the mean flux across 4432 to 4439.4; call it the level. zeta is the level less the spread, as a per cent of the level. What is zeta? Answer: 97.3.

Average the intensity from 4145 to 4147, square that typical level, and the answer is 0.663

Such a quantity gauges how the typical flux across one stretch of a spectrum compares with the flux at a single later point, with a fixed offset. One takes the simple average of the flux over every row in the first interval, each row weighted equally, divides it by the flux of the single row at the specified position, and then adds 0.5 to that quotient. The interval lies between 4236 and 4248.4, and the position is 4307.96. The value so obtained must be 1.54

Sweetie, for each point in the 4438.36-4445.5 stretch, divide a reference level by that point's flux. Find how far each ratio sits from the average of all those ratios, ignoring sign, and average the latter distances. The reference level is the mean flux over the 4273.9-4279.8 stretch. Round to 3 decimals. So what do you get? 0.103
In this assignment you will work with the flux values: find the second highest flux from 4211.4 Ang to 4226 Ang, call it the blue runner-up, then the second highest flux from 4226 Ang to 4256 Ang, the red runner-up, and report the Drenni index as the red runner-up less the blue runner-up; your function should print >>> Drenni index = 0.017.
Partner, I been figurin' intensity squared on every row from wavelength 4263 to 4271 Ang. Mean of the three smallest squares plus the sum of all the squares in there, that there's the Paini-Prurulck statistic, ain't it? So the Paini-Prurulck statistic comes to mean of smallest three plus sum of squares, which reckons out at 4.93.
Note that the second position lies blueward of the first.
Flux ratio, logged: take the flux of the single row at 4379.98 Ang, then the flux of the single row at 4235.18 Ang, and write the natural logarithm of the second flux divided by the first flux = -0.03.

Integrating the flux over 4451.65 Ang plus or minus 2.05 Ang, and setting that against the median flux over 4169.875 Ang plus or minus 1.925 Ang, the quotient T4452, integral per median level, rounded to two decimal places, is 4.03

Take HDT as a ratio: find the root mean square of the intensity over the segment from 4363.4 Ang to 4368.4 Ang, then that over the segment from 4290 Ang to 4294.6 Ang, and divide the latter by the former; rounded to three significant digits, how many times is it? 1.02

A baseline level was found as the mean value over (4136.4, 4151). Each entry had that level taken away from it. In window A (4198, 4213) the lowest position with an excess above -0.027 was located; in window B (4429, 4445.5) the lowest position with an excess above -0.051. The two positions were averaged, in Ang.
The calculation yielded 4314.5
